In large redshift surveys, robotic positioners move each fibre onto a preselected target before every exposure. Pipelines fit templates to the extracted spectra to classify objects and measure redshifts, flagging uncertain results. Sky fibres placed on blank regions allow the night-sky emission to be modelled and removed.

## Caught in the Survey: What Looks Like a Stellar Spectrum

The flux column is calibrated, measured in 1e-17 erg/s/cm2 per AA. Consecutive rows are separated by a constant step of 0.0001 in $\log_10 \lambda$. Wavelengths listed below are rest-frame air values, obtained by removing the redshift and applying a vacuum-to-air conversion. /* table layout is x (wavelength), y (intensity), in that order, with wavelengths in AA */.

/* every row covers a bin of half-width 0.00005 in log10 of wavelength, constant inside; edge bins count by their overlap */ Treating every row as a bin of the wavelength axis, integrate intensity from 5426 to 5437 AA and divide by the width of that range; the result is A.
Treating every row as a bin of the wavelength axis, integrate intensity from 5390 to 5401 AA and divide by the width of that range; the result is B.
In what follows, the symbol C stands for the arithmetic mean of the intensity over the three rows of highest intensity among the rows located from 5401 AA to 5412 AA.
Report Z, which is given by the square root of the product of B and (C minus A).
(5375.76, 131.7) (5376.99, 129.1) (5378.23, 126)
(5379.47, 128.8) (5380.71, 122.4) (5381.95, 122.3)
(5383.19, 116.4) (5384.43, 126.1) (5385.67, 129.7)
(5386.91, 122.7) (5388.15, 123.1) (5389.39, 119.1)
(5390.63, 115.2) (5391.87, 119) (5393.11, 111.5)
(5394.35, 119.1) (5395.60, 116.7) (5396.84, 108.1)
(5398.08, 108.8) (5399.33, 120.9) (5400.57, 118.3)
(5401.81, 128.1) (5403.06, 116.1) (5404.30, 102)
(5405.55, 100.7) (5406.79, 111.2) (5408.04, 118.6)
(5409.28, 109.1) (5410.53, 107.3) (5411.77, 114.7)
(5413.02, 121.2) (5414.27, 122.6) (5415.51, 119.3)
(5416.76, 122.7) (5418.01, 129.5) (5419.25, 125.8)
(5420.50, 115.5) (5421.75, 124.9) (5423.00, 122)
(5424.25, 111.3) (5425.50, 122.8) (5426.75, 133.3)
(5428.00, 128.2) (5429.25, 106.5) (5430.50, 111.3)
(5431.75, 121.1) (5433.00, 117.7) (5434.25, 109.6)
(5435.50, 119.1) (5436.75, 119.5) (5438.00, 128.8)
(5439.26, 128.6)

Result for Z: 17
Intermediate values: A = 119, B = 115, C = 121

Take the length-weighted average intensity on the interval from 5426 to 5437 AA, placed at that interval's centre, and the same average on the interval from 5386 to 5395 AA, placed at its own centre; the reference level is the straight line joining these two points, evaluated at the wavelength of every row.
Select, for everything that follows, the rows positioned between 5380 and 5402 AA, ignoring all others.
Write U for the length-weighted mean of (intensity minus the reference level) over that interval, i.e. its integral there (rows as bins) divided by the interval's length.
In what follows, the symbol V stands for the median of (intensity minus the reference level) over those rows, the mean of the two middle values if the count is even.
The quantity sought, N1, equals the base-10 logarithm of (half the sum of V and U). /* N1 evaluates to -0.6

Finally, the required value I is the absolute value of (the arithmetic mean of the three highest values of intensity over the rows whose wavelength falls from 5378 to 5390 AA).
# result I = 128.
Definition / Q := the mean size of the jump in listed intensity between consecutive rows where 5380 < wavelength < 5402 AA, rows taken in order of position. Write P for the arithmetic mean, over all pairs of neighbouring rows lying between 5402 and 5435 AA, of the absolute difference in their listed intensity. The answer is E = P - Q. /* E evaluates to 2.1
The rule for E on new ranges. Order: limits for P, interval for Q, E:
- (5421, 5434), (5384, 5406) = 3.0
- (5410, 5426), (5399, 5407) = -1.9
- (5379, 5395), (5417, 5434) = -3.7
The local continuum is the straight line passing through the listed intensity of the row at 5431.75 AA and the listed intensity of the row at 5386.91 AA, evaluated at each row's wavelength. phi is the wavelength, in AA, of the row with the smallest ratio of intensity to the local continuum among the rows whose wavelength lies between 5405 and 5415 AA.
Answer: 5405.55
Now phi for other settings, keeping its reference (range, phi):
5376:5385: 5383.19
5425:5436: 5429.25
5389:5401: 5396.84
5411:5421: 5411.77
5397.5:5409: 5405.55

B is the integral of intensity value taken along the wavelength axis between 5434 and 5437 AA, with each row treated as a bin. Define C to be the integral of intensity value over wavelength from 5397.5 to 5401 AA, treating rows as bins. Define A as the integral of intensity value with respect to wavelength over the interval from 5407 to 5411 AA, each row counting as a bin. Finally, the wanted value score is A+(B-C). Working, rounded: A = 447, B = 350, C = 405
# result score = 391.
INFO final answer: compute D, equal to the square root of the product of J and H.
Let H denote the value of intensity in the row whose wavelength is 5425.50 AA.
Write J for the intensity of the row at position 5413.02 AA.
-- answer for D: 122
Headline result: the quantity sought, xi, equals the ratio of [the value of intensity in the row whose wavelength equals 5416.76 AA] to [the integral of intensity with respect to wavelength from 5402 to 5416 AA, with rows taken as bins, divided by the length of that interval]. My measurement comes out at 1.08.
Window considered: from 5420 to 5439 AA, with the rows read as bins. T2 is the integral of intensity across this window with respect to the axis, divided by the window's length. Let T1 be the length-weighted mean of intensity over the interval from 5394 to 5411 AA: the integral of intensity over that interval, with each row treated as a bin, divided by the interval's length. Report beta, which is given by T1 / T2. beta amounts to 0.95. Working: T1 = 113.1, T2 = 120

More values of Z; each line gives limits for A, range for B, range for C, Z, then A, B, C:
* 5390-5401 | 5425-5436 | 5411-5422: 37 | 115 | 119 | 127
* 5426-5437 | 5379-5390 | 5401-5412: 17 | 119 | 123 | 121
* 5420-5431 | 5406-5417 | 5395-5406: 18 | 120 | 116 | 122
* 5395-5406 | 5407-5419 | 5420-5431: 43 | 113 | 118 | 129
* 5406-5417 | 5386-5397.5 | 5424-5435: 38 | 116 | 118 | 128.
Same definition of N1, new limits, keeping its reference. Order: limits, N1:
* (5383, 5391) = 0.6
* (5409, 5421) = 0.0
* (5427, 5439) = -0.4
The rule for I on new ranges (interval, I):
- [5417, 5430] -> 130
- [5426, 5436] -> 128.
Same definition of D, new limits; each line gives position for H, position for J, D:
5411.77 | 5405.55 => 107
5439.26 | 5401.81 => 128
